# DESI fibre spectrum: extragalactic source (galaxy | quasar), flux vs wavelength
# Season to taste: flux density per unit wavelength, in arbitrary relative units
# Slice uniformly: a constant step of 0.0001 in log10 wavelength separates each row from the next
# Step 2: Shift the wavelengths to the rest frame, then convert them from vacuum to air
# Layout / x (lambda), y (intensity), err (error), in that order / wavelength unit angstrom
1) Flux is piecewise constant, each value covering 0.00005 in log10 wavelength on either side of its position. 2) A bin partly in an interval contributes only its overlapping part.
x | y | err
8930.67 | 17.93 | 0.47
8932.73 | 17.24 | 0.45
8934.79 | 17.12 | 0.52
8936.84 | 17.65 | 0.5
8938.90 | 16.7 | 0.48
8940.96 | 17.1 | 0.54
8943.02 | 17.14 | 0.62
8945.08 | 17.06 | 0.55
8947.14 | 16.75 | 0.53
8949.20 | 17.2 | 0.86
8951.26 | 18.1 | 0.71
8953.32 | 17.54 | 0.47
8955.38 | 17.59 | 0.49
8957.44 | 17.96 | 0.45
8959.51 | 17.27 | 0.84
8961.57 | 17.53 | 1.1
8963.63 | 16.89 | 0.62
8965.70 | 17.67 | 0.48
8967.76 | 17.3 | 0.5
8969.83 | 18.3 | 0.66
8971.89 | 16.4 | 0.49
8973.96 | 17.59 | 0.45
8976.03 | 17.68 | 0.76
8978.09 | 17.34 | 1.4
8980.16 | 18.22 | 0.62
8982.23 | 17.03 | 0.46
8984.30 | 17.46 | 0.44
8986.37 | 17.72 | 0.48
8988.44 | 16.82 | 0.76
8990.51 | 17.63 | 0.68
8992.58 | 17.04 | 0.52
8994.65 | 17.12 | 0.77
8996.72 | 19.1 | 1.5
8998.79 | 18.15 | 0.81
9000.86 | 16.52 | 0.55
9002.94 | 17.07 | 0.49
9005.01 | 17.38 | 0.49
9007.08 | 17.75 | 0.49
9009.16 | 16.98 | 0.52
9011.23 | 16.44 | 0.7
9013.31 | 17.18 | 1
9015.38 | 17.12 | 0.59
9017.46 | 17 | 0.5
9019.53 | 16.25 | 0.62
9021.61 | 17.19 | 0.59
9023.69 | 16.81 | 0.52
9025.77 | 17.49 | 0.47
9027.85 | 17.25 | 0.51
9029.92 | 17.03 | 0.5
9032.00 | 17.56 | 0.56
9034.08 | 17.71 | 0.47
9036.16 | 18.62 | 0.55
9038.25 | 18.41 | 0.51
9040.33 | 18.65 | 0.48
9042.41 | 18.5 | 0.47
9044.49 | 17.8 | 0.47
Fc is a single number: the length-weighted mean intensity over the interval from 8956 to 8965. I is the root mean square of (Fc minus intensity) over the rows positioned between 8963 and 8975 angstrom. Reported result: 0.61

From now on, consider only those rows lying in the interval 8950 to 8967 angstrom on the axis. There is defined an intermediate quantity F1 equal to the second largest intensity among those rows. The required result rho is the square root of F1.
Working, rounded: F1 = 17.96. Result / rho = 4.24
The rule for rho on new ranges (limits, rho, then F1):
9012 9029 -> 4.15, 17.25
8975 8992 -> 4.21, 17.72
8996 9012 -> 4.26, 18.15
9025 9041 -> 4.32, 18.62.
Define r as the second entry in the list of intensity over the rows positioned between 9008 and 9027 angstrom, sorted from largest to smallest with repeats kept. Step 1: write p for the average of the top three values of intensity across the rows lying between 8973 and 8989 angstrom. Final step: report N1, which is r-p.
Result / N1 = -0.7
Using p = 17.9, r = 17.19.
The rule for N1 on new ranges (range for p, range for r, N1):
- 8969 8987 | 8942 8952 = -0.9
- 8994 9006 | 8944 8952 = -1.0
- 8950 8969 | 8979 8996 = -0.2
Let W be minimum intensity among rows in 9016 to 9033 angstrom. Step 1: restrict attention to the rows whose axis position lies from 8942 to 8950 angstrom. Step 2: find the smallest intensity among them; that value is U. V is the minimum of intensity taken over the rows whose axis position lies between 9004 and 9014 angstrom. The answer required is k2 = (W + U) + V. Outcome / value 49.4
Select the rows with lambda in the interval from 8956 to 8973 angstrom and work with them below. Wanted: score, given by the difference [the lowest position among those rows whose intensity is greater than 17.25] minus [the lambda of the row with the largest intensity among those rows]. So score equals -12.4 angstrom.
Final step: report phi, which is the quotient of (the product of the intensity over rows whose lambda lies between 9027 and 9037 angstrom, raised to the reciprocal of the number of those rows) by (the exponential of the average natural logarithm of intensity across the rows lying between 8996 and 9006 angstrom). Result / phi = 1.00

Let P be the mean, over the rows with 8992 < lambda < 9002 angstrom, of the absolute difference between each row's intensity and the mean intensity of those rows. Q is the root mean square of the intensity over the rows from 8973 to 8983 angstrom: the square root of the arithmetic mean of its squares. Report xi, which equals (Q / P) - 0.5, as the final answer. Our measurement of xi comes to 21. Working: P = 0.83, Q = 17.6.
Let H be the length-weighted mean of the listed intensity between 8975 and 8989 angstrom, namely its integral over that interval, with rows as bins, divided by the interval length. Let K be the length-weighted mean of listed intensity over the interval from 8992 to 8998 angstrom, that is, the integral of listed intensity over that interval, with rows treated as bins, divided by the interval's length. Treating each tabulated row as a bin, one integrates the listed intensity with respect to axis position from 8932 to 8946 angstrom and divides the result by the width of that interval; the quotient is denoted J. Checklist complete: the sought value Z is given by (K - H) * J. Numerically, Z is 6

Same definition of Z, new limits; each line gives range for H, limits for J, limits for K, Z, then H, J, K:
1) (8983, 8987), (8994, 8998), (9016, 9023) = -13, 17.5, 18.22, 16.8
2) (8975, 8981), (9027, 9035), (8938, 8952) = -11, 17.7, 17.40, 17.1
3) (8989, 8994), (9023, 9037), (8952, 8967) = 4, 17.3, 17.50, 17.5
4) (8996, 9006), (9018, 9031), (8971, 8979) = -6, 17.6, 17.01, 17.3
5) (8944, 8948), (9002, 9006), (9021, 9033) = 5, 16.9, 17.24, 17.2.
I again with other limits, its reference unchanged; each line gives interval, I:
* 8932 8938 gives 0.24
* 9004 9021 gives 0.61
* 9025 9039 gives 0.62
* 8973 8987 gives 0.37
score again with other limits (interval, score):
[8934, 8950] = 0.0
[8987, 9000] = -6.2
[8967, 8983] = -2.1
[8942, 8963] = 0.0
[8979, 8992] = 0.0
